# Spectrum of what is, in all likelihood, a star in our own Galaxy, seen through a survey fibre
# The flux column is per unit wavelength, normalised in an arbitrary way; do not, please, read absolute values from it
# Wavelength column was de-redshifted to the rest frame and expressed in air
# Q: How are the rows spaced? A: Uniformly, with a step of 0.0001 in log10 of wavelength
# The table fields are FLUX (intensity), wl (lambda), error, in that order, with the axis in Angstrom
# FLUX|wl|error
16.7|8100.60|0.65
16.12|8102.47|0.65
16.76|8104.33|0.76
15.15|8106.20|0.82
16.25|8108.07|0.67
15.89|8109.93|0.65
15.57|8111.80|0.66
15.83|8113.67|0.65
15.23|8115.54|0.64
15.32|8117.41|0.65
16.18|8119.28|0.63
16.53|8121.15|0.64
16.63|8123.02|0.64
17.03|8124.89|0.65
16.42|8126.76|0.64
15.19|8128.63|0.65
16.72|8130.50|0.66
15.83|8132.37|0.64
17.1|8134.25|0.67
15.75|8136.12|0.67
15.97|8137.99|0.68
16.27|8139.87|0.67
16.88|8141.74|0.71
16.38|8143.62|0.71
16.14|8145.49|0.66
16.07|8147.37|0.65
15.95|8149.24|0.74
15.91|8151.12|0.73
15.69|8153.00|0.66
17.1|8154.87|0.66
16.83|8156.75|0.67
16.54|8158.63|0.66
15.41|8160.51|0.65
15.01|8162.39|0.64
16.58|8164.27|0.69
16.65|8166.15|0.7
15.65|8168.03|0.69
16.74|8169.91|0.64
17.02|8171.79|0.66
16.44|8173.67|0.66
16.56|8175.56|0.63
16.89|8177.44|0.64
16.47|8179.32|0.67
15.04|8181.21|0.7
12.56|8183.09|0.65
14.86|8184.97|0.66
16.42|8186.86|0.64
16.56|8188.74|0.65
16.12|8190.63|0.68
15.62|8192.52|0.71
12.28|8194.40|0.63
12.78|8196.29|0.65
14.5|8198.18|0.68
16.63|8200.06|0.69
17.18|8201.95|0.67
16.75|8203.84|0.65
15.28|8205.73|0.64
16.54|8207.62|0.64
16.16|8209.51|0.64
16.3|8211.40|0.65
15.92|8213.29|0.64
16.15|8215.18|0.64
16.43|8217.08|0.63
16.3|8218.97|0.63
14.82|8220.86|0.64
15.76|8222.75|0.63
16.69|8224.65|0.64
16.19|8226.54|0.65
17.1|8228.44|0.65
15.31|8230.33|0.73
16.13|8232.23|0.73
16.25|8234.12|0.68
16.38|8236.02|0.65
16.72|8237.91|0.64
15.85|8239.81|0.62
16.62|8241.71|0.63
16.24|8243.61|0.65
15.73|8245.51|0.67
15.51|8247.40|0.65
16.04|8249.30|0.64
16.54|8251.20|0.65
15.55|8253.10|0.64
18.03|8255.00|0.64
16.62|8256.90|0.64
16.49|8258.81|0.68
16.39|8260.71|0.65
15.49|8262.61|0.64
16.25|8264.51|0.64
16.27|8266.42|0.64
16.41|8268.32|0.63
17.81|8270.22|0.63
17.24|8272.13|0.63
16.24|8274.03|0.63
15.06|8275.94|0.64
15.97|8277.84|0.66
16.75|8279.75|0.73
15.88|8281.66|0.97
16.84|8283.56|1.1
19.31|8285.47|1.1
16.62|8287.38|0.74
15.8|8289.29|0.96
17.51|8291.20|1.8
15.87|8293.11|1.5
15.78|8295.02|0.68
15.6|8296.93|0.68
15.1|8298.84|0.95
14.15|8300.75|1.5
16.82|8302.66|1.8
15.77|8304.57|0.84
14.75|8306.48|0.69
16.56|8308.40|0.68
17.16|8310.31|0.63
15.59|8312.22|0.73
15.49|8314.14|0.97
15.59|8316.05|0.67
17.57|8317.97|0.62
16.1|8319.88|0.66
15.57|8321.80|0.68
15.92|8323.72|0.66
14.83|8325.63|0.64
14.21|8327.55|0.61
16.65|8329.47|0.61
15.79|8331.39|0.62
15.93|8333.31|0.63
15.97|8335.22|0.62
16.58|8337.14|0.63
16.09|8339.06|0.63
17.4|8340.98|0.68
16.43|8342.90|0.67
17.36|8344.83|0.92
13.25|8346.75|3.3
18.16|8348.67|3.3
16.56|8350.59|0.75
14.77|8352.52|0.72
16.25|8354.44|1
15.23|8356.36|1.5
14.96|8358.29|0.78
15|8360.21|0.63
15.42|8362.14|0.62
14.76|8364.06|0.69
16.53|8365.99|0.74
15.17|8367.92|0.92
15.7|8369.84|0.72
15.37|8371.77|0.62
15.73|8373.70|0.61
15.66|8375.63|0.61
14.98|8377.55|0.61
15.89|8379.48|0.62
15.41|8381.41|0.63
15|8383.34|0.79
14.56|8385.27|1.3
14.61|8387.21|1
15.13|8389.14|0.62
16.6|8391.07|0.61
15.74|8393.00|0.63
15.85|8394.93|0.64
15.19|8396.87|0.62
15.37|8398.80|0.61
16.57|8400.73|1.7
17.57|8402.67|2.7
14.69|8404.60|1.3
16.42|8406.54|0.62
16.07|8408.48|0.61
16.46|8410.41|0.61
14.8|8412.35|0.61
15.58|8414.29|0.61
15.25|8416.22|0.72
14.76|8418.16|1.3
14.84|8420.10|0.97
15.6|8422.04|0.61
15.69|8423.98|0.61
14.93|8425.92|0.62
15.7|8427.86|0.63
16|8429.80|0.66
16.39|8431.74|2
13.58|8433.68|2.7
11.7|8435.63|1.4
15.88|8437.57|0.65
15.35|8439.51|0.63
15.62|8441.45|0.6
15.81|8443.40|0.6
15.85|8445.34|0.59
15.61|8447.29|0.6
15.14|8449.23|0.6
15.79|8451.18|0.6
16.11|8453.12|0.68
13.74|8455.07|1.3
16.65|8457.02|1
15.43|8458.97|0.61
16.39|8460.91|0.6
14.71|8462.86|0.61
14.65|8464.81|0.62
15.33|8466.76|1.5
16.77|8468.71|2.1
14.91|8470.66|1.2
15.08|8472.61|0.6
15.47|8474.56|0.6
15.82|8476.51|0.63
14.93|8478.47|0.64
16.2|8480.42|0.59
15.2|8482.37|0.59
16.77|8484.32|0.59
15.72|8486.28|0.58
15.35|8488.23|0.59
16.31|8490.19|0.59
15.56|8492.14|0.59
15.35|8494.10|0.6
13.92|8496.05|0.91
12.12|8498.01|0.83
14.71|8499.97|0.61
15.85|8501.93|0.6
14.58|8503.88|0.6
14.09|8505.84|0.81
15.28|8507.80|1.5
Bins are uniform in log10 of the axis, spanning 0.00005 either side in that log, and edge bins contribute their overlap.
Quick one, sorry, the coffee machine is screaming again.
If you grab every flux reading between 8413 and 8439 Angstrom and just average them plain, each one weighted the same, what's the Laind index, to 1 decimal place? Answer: 15.1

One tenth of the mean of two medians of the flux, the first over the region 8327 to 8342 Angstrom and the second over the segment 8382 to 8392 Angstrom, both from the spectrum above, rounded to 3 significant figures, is 1.55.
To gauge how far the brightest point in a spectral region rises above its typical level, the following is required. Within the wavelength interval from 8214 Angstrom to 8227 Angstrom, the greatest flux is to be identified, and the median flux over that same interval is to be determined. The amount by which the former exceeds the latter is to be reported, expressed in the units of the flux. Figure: 0.5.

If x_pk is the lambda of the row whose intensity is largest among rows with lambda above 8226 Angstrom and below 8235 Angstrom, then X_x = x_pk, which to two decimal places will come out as 8228.44 Angstrom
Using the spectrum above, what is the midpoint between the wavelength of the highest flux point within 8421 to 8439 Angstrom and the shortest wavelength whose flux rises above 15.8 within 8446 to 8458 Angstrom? 8442.4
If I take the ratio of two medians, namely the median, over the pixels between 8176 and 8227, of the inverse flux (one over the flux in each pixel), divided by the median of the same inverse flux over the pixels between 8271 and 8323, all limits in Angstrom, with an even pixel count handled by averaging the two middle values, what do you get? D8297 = 0.983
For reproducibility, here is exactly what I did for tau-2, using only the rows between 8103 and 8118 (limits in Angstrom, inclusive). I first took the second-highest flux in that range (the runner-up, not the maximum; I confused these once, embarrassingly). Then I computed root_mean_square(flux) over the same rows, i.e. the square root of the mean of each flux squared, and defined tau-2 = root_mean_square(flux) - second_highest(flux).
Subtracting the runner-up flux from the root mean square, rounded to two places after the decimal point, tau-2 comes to -0.49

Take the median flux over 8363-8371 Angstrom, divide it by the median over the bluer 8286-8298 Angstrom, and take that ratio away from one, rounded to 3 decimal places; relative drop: 0.025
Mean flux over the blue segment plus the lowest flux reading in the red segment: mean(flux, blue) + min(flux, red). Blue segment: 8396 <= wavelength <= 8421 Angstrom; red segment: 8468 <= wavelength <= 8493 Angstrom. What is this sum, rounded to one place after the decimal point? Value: 30.6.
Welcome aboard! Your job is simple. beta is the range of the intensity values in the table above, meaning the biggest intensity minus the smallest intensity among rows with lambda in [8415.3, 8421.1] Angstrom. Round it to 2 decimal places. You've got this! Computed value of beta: 0.49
